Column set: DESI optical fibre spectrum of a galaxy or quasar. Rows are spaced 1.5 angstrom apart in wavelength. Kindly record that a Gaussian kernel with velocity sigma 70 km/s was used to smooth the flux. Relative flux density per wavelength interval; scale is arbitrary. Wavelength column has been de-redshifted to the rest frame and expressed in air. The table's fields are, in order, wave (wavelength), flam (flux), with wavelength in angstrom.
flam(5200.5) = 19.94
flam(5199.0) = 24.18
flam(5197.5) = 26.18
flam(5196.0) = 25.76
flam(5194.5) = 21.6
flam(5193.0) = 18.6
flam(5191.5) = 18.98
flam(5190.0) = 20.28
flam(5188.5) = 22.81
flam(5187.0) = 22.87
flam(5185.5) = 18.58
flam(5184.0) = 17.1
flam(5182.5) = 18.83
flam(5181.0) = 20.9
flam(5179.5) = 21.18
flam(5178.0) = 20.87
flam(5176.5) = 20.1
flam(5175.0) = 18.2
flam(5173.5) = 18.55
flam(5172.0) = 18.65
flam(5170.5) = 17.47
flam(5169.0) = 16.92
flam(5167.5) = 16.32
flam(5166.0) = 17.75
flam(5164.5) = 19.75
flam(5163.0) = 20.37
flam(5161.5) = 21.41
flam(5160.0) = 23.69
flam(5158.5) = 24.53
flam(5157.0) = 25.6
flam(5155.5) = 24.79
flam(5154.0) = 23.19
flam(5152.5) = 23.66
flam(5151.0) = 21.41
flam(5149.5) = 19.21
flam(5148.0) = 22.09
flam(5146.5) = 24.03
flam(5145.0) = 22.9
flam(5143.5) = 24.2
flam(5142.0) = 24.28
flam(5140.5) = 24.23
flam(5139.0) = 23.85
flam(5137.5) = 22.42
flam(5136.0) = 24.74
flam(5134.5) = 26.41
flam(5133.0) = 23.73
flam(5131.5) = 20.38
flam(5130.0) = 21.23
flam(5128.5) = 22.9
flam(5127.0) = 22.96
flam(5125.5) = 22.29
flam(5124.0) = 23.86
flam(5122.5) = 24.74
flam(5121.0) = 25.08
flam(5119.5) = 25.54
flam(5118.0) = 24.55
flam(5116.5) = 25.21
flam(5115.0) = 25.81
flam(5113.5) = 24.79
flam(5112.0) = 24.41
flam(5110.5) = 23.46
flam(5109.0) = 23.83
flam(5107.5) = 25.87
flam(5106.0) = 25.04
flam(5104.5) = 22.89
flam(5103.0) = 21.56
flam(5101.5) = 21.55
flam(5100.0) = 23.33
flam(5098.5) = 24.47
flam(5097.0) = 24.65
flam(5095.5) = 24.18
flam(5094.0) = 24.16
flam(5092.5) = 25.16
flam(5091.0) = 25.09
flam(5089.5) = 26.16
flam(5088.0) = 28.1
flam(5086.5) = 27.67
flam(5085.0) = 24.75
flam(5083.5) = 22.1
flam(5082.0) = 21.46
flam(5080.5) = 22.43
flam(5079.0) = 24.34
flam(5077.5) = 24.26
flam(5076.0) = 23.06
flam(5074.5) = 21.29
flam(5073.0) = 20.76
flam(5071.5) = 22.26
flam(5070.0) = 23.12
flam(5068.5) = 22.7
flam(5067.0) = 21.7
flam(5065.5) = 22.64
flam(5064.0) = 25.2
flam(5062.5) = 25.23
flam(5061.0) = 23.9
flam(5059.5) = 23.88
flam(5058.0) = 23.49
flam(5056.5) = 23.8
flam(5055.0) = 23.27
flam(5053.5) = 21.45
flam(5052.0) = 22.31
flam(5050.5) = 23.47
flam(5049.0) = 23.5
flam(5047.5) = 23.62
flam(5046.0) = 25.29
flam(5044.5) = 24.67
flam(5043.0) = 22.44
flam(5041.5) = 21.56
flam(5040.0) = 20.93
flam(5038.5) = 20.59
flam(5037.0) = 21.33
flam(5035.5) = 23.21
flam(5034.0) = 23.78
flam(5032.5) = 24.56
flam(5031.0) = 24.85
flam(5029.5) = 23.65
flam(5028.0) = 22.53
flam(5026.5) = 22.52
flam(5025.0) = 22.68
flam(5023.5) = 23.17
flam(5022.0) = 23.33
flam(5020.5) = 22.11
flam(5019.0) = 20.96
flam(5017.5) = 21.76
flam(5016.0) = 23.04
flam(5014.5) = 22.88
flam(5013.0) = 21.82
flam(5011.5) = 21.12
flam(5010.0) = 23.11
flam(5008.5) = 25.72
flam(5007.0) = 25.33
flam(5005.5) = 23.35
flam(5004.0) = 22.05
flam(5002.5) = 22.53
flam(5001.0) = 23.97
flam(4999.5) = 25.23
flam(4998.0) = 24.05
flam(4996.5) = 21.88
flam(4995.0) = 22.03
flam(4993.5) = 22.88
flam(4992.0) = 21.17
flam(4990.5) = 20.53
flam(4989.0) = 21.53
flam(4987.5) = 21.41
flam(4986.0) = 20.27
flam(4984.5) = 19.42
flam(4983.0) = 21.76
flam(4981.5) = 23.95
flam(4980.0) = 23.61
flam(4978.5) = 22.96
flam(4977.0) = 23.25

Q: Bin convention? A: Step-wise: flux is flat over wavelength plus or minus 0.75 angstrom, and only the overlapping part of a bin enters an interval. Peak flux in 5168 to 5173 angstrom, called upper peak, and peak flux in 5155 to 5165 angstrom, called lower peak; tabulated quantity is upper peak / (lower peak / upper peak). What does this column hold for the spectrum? 14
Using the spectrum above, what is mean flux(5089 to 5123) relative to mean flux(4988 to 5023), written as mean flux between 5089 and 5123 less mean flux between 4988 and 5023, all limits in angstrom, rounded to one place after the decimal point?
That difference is 1.7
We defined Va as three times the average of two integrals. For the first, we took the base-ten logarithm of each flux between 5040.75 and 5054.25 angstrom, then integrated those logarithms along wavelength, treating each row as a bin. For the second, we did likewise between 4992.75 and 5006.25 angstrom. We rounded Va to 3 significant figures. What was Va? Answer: 55.2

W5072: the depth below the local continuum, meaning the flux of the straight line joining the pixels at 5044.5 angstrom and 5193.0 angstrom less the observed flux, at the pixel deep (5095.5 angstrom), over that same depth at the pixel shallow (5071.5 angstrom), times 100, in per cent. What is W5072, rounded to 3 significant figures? -122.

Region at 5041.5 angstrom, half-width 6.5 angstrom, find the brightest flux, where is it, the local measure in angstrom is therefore 5046.0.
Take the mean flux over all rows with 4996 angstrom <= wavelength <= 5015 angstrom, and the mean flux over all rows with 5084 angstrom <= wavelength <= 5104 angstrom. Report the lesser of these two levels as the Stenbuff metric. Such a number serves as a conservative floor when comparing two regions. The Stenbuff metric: 23.3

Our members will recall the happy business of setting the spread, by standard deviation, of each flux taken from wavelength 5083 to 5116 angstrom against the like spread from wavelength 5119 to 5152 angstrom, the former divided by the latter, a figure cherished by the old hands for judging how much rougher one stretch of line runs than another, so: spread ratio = 0.97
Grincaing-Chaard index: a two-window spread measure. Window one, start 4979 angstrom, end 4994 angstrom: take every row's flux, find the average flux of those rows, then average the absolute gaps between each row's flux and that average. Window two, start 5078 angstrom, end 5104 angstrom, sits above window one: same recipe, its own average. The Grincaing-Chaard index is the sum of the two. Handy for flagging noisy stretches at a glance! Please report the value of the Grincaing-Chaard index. 2.6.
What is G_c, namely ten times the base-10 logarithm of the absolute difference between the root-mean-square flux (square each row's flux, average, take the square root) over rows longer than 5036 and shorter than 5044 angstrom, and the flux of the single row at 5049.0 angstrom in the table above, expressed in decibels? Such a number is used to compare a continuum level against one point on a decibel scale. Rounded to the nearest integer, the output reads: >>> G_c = 3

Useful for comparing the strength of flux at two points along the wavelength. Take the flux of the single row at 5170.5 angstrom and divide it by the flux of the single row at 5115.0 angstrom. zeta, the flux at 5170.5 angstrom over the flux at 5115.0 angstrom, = 0.68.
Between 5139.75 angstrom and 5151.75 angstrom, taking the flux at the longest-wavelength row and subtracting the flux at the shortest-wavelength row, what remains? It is -3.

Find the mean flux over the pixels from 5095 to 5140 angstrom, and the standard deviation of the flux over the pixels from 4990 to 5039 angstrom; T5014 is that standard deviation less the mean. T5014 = -22.5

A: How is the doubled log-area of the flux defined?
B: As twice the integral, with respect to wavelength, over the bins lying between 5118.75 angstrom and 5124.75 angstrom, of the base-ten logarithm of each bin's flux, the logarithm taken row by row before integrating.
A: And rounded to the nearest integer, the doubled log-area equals 17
